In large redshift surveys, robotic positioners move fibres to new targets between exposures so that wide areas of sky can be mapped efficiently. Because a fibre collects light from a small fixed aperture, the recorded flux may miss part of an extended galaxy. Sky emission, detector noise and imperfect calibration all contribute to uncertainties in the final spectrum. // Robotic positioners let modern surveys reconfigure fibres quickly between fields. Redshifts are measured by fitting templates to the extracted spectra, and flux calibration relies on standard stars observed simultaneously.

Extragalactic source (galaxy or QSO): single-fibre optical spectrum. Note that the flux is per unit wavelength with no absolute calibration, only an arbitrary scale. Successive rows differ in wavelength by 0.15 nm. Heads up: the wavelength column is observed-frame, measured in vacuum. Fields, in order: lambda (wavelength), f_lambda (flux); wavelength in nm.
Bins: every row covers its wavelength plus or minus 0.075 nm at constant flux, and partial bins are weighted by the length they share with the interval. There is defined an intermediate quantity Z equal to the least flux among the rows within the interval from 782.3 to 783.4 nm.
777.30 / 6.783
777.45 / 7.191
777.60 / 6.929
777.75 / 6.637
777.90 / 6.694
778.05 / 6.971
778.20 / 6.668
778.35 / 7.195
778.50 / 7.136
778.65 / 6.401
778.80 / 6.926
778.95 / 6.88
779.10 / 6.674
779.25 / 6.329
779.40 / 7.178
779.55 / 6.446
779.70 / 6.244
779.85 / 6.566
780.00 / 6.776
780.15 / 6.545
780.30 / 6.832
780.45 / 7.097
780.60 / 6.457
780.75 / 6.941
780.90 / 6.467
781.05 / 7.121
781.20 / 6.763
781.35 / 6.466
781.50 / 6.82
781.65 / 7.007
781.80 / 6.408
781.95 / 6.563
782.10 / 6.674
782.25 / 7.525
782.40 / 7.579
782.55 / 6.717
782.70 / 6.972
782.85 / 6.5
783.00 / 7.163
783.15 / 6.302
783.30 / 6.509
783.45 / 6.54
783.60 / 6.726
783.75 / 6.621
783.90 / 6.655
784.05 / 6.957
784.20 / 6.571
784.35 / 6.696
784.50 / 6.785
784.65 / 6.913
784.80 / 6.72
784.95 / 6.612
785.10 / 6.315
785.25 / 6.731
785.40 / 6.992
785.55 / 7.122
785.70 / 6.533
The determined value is 6.302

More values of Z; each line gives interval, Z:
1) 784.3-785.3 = 6.315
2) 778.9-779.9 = 6.244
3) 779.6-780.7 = 6.244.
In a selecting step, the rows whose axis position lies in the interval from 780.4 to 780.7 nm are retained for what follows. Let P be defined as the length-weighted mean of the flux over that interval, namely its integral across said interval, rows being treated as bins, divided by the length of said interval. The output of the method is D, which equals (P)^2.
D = 45.8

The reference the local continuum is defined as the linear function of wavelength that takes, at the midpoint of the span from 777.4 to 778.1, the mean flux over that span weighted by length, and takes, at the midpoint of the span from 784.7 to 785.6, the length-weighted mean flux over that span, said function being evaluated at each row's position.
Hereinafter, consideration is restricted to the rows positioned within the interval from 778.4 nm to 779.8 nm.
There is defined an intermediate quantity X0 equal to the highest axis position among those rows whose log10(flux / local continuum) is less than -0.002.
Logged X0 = 779.70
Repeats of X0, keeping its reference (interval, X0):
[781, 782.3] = 782.10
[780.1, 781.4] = 781.35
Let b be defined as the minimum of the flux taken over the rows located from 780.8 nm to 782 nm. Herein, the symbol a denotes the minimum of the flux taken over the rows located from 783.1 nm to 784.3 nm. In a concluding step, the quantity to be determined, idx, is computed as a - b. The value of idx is -0.11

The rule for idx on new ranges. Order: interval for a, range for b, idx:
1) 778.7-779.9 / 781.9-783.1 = -0.26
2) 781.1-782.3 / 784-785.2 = 0.09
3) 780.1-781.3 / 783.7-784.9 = -0.11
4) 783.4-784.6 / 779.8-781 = 0.08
